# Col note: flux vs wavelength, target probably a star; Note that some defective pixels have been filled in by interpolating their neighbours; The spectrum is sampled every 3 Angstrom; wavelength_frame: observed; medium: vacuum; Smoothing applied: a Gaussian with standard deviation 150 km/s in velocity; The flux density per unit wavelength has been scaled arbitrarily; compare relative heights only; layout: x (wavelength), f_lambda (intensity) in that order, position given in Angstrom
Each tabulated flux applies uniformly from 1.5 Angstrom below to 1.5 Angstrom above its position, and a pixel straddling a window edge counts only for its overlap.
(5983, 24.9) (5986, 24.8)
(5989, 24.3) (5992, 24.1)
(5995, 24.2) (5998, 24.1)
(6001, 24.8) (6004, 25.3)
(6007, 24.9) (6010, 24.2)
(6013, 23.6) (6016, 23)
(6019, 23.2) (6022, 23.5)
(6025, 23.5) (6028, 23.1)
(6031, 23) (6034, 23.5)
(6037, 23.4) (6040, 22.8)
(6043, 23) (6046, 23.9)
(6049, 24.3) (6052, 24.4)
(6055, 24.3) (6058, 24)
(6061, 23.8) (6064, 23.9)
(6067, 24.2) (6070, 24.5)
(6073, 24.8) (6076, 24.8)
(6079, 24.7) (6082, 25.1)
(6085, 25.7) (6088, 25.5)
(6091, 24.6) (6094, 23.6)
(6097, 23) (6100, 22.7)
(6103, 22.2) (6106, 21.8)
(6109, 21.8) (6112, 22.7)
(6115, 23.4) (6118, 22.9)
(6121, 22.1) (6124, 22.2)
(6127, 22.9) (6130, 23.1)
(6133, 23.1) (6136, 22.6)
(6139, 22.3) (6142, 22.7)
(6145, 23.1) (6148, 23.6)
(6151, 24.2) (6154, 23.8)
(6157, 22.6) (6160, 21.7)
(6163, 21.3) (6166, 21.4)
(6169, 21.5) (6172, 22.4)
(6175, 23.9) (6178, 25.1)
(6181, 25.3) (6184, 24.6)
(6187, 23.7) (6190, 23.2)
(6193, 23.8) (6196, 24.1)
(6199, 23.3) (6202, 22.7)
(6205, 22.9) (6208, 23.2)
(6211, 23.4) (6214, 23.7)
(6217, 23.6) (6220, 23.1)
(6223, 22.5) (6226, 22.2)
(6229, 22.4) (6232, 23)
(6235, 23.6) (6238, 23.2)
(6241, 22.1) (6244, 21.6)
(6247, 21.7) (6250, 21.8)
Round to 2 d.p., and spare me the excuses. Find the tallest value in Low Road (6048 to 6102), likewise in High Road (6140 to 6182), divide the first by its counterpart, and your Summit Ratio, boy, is 1.02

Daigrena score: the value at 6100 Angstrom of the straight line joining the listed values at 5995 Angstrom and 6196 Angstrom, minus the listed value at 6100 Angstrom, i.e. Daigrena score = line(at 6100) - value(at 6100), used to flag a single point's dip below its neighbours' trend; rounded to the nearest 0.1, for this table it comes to 1.4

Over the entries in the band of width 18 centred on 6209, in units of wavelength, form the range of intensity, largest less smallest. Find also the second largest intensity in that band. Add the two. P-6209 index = 24.6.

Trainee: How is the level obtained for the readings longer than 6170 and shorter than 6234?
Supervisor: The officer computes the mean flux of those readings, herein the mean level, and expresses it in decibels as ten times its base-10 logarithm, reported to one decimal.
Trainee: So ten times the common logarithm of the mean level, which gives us 13.7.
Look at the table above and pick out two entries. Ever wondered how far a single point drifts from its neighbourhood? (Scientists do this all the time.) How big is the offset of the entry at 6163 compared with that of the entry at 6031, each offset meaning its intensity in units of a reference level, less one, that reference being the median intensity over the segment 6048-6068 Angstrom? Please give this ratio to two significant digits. 2.4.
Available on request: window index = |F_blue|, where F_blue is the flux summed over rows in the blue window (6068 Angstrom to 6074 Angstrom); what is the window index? 49.3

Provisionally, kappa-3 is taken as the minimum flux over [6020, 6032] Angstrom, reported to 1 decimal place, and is 23.0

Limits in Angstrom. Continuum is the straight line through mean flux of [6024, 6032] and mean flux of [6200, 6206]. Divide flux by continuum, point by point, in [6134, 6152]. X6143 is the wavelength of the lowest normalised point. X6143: 6139 Angstrom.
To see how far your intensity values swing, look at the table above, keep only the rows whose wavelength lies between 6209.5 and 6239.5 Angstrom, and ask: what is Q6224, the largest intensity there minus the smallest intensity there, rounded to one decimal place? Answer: 1.5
